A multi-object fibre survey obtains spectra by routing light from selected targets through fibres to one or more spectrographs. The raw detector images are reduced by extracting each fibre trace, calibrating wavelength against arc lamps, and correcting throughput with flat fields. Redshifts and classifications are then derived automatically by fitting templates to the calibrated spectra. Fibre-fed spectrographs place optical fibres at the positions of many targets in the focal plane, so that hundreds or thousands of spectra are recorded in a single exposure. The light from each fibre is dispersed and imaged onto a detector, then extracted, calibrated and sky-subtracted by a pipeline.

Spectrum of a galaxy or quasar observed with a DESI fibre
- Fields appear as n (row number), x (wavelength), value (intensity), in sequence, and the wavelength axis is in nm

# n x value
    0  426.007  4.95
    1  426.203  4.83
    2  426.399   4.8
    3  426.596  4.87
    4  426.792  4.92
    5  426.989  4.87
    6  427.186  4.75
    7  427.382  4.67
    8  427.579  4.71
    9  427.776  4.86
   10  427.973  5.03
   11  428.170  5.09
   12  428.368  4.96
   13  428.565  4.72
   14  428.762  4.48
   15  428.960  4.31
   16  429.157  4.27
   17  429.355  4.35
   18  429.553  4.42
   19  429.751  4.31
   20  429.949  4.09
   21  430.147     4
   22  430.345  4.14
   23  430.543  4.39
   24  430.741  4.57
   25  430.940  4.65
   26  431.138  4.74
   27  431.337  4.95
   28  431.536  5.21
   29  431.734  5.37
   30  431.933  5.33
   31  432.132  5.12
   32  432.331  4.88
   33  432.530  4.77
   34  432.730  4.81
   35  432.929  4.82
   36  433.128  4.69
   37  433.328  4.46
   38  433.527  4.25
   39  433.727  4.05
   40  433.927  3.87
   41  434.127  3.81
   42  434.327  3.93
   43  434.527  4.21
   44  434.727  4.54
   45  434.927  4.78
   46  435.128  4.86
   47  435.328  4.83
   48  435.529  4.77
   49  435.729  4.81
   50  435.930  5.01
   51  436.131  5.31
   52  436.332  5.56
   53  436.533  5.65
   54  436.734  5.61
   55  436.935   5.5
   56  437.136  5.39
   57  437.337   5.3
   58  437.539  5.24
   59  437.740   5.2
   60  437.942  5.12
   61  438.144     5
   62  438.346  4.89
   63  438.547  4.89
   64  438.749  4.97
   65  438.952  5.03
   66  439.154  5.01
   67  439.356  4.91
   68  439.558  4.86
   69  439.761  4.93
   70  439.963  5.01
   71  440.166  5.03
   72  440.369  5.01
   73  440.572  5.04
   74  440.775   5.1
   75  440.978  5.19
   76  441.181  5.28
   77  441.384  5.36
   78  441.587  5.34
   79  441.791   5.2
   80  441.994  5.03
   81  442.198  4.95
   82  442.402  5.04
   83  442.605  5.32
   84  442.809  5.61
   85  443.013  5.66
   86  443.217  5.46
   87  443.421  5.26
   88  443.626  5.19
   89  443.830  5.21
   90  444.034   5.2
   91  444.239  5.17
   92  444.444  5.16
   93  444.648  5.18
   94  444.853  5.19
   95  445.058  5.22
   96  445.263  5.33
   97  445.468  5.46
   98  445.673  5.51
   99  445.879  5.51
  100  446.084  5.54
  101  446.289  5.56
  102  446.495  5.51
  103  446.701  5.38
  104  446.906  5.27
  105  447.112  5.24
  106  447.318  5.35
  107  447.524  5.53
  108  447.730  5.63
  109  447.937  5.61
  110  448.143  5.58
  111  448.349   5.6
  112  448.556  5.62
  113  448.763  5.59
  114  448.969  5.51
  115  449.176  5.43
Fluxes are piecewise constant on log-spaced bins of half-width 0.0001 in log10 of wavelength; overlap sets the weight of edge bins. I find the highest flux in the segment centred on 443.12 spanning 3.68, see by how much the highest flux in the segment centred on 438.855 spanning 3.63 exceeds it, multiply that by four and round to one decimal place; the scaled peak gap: -1.1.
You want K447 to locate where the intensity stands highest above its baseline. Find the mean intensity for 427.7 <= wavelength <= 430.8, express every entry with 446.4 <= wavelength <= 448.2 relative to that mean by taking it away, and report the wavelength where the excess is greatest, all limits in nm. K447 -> 447.730 nm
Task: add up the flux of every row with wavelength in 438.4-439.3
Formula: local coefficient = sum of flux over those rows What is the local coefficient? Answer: 20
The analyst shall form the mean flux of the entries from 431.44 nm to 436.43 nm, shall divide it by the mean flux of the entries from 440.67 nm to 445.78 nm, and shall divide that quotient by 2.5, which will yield 0.359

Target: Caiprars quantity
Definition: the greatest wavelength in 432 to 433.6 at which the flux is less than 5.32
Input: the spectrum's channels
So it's 433.527 nm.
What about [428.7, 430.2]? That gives 430.147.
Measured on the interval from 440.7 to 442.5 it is 442.402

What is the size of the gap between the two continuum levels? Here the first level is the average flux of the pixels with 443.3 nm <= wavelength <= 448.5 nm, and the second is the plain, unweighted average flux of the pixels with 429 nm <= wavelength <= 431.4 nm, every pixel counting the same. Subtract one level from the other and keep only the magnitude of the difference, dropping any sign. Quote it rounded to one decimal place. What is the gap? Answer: 1.0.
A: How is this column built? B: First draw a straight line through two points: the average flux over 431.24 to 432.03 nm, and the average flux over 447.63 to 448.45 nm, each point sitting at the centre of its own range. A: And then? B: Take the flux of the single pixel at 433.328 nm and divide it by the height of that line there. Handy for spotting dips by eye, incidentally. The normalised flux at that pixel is 0.85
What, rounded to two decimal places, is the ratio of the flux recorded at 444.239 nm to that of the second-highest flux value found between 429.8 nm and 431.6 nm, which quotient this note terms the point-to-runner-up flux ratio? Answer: 1.04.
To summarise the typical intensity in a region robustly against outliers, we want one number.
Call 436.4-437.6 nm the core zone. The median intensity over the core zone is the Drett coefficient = 5.4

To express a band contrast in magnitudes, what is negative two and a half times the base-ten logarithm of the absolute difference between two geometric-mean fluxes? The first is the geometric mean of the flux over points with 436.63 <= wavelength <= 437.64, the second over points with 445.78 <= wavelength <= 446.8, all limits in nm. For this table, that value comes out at 2.6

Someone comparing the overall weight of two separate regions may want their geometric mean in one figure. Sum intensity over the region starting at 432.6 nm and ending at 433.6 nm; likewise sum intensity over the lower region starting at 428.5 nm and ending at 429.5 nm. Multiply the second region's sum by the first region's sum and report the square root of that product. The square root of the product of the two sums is 22.6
